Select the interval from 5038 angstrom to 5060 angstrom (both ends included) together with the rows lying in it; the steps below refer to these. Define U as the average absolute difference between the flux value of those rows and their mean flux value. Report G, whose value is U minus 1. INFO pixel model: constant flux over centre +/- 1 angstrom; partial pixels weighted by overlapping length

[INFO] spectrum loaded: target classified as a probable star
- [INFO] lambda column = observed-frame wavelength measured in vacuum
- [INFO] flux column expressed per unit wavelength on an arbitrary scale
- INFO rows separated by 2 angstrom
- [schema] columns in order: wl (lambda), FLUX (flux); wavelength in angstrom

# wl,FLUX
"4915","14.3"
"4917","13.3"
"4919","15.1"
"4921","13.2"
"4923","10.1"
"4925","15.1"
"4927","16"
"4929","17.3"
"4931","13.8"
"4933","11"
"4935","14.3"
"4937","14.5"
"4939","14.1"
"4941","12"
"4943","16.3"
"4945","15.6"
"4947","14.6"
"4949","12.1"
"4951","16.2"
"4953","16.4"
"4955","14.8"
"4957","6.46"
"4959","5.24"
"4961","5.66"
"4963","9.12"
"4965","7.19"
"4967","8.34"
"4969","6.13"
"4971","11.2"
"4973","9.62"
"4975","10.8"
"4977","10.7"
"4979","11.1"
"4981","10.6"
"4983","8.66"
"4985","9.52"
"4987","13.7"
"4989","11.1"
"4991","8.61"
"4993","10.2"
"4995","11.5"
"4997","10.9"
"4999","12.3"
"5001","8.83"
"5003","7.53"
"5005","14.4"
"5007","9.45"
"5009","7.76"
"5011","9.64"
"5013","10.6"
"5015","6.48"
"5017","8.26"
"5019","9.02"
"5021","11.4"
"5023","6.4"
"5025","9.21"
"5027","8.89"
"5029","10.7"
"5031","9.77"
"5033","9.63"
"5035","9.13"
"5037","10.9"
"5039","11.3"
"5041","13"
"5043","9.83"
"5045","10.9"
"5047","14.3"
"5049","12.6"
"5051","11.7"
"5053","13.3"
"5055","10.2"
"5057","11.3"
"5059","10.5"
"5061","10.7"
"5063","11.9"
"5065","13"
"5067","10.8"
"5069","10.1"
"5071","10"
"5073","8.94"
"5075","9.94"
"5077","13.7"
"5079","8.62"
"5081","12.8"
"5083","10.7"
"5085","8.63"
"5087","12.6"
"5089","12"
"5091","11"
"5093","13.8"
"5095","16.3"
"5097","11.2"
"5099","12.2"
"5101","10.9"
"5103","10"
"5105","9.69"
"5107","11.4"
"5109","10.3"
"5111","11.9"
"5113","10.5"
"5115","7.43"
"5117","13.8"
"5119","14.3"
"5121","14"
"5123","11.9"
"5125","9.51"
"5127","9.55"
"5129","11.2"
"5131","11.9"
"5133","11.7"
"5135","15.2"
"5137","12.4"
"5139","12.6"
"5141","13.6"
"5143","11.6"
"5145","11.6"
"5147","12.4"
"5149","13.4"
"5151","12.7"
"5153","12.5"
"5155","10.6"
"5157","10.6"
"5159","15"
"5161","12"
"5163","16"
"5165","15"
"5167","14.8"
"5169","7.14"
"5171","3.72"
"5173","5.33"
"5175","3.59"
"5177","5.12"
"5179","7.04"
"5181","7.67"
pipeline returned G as 0.1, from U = 1.1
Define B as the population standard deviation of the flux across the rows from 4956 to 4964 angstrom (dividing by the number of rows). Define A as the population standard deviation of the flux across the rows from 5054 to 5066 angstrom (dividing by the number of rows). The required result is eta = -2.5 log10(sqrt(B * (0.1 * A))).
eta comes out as 1.1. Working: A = 1.0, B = 1.5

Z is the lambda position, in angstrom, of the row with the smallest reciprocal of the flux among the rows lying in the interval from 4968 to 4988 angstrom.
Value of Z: 4987 angstrom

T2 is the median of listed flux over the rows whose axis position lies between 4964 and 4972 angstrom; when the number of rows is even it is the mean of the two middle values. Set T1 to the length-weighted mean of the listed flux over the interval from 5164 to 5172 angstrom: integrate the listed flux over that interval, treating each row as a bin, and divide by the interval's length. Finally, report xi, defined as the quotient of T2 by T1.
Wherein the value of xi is 0.76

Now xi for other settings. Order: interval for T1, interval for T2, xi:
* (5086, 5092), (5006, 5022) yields 0.78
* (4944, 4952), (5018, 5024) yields 0.62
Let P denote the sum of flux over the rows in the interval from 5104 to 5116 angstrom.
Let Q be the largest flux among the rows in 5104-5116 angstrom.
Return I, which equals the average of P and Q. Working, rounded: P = 61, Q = 11.9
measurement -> 37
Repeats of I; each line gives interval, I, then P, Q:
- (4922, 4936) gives 57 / 98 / 17.3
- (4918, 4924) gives 27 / 38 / 15.1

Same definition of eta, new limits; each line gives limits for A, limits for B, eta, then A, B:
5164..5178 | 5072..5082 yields 0.0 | 4.6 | 2.1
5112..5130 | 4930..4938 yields 0.6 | 2.2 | 1.4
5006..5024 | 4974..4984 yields 1.1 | 1.6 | 0.9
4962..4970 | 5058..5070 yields 1.2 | 1.1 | 1.0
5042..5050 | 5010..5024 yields 0.6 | 1.7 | 1.8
